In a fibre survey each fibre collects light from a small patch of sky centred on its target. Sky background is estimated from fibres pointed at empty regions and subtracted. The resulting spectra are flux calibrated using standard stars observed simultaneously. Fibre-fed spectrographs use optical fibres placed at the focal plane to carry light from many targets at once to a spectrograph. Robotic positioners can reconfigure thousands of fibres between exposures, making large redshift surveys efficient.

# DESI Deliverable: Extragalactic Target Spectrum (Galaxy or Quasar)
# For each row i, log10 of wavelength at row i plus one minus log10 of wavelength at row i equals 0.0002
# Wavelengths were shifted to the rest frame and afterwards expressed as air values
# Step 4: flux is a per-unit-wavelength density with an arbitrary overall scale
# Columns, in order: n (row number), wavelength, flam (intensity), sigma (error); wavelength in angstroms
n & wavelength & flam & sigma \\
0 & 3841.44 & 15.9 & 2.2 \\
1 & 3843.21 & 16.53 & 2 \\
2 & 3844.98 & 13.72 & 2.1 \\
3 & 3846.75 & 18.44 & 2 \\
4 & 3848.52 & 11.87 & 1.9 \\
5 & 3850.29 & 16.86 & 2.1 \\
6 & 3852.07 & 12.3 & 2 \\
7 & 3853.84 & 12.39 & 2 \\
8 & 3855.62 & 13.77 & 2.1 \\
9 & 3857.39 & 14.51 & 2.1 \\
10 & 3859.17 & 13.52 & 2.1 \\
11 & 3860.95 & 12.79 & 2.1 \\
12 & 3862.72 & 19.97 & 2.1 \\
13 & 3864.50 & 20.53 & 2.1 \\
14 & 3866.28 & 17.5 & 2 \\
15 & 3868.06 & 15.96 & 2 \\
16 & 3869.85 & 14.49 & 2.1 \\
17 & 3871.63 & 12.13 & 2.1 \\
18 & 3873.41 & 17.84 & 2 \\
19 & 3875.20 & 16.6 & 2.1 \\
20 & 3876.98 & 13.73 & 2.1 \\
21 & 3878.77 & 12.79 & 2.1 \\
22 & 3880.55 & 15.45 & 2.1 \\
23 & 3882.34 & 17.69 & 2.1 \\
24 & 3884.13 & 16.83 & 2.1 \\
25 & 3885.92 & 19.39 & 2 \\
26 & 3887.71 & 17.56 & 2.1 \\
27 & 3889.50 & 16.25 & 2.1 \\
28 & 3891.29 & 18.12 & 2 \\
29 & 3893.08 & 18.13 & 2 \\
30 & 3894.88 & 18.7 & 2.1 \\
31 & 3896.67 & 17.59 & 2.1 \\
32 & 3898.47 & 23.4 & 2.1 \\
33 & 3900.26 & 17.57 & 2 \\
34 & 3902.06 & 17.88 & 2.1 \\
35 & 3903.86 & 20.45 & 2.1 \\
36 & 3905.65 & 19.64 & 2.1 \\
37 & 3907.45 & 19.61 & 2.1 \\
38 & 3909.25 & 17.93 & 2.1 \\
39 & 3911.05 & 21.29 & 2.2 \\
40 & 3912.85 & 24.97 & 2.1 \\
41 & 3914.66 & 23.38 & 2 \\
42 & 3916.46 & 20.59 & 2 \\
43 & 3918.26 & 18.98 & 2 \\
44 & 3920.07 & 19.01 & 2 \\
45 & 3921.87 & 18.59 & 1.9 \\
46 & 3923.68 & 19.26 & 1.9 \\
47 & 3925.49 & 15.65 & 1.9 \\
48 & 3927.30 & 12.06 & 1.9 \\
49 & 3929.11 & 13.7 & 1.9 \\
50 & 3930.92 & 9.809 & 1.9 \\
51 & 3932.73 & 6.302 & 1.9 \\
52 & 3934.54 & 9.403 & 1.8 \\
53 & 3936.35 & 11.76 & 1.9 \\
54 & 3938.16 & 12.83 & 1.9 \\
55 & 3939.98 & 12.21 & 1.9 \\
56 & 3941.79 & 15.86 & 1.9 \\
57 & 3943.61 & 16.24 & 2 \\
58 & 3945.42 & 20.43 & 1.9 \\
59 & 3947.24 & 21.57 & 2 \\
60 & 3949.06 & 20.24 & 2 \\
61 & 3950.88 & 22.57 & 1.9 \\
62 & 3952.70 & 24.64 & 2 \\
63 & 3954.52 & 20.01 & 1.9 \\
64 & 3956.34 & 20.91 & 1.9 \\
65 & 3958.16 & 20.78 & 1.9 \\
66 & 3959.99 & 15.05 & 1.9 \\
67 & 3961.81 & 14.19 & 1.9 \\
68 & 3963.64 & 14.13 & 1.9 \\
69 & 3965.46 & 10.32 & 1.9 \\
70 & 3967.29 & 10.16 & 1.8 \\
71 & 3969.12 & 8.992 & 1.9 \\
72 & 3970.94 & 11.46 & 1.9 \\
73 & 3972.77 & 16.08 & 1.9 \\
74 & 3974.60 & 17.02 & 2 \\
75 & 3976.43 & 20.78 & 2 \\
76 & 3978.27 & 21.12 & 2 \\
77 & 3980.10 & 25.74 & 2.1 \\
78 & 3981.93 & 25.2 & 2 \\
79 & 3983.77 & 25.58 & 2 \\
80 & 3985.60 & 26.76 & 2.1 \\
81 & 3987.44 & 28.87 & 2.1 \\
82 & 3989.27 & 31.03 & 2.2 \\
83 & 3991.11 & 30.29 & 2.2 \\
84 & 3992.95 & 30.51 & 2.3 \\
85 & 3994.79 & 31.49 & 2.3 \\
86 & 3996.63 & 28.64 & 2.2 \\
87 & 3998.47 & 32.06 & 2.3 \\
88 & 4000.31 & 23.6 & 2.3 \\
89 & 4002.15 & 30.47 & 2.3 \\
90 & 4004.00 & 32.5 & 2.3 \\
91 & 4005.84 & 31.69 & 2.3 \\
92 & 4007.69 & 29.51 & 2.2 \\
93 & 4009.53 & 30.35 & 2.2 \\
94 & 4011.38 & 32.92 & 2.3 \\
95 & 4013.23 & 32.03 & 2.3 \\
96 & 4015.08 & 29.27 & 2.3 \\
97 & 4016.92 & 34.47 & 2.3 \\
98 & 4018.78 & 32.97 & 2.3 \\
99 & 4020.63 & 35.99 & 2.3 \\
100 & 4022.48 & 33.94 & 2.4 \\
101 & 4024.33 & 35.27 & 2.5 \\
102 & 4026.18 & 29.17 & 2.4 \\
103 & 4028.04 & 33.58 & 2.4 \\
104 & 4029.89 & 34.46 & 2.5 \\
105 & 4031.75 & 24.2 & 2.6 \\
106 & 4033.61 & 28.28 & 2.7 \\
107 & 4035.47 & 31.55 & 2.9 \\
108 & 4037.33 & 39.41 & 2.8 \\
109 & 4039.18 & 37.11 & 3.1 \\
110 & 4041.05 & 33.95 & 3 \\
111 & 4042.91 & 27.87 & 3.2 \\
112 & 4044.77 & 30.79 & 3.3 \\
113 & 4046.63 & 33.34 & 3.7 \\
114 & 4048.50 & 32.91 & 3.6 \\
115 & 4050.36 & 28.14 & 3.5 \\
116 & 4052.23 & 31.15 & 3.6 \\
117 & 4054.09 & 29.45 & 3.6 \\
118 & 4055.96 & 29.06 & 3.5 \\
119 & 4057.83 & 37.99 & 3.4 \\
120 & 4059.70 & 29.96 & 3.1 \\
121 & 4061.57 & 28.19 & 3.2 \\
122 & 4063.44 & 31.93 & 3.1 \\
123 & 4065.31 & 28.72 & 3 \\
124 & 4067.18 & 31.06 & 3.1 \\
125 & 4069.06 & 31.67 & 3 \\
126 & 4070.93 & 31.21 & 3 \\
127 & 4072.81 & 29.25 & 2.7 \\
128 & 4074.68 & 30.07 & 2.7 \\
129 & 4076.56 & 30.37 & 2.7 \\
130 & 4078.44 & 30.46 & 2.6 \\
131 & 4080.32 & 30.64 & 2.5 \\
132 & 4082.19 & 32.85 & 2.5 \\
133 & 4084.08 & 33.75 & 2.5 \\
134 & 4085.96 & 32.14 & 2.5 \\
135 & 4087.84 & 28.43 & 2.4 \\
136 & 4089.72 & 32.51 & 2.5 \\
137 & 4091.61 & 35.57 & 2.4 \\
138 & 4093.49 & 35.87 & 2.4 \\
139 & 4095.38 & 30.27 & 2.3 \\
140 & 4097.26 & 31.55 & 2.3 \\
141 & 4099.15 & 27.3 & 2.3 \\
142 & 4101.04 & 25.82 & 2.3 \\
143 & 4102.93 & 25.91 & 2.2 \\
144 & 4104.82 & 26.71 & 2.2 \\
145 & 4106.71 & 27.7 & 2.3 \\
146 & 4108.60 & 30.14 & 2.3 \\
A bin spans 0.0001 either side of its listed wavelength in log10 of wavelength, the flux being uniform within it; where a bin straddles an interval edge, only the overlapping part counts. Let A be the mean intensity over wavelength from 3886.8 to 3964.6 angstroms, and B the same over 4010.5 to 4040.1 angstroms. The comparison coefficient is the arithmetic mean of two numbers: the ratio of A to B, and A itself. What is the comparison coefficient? 9.1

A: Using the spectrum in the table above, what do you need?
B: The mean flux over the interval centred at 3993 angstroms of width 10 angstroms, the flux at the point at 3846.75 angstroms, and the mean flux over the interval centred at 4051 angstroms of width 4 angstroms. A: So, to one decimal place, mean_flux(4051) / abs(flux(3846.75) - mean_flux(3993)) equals 2.5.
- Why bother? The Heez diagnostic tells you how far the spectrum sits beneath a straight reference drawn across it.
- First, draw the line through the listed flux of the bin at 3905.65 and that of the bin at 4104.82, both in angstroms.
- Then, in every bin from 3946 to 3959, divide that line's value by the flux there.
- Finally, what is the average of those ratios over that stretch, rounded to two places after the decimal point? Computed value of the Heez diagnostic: 0.99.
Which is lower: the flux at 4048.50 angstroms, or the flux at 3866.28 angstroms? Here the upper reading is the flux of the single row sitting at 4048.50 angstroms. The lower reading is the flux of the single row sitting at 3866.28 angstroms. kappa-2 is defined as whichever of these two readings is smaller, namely 17.5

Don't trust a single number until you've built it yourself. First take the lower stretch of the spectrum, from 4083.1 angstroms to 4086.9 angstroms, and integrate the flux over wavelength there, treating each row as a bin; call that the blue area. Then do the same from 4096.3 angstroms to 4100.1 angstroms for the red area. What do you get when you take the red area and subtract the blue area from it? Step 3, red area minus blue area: -13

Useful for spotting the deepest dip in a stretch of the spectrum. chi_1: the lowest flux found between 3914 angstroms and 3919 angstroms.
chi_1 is 18.98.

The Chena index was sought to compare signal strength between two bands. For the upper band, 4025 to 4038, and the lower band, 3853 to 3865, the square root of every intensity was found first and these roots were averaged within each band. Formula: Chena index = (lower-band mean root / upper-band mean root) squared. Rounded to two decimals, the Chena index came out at 0.48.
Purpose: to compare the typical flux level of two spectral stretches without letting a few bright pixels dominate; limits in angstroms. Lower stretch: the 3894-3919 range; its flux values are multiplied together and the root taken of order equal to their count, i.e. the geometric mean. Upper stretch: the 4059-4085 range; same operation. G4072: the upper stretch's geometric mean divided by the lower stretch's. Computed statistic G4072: 1.53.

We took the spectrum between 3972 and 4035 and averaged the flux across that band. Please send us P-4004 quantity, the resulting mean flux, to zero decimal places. 29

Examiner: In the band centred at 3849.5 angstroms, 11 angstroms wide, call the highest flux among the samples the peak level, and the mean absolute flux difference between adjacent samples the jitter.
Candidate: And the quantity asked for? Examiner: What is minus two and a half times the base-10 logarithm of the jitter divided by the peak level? 1.6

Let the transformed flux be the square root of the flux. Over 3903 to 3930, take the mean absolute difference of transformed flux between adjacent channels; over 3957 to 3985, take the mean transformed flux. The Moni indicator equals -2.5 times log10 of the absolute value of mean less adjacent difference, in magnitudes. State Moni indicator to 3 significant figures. -1.47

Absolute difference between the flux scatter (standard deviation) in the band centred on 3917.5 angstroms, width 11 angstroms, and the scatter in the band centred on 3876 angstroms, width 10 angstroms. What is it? 0.4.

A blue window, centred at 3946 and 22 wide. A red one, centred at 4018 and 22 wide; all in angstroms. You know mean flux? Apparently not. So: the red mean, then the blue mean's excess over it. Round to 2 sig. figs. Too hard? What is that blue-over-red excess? -14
